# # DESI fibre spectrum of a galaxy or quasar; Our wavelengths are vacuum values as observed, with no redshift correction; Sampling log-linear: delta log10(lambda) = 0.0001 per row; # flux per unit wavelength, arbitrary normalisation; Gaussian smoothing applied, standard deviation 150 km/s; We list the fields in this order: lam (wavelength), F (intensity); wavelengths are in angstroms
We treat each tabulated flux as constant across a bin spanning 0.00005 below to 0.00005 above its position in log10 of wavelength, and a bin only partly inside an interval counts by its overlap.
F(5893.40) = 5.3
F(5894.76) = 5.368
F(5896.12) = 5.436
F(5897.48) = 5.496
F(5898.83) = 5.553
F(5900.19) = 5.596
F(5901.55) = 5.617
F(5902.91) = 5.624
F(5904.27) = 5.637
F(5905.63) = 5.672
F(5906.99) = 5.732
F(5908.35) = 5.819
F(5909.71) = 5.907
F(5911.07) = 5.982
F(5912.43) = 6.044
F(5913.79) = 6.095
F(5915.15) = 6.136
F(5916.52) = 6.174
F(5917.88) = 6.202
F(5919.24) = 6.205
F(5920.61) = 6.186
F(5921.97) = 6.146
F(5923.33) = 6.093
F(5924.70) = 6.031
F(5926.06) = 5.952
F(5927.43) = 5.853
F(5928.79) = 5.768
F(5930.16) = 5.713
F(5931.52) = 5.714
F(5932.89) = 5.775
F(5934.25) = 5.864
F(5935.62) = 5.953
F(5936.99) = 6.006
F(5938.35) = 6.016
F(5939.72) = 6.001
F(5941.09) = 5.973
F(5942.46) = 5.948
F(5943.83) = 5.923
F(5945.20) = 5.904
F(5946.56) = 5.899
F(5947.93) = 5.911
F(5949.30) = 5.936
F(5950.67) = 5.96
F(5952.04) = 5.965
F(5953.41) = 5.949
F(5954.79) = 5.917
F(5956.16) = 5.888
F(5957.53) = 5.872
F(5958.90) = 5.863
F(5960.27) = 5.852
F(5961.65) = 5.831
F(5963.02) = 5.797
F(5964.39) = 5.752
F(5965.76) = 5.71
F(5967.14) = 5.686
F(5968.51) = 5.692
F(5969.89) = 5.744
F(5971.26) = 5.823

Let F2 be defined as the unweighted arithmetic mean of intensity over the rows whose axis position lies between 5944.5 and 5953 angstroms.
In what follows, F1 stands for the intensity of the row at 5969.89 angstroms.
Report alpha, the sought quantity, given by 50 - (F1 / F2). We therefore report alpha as 49.0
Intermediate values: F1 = 5.744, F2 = 5.93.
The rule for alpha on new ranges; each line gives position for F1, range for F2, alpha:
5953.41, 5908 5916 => 49.0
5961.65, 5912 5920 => 49.1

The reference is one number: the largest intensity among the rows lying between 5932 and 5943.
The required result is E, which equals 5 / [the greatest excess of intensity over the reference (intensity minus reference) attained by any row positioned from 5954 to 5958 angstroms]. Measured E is -51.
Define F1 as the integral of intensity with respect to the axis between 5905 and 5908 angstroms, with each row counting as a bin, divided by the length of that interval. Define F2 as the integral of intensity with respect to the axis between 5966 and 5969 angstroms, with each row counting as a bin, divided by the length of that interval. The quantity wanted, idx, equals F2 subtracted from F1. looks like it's 0.03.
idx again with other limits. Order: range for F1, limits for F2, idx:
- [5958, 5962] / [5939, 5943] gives -0.12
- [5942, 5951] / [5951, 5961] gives 0.03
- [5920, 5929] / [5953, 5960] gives 0.13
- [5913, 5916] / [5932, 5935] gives 0.29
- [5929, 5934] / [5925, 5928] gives -0.17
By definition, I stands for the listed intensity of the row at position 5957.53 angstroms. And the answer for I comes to 5.872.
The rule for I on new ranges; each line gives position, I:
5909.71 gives 5.907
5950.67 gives 5.96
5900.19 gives 5.596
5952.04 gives 5.965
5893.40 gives 5.3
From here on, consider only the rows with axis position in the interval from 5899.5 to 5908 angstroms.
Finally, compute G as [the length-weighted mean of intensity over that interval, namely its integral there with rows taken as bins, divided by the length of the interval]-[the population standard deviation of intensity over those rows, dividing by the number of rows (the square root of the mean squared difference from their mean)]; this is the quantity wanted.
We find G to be 5.61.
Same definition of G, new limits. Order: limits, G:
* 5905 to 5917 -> 5.78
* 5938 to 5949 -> 5.90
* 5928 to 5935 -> 5.72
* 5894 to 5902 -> 5.42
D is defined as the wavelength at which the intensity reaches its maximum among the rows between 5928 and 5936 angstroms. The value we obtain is 5935.62 angstroms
